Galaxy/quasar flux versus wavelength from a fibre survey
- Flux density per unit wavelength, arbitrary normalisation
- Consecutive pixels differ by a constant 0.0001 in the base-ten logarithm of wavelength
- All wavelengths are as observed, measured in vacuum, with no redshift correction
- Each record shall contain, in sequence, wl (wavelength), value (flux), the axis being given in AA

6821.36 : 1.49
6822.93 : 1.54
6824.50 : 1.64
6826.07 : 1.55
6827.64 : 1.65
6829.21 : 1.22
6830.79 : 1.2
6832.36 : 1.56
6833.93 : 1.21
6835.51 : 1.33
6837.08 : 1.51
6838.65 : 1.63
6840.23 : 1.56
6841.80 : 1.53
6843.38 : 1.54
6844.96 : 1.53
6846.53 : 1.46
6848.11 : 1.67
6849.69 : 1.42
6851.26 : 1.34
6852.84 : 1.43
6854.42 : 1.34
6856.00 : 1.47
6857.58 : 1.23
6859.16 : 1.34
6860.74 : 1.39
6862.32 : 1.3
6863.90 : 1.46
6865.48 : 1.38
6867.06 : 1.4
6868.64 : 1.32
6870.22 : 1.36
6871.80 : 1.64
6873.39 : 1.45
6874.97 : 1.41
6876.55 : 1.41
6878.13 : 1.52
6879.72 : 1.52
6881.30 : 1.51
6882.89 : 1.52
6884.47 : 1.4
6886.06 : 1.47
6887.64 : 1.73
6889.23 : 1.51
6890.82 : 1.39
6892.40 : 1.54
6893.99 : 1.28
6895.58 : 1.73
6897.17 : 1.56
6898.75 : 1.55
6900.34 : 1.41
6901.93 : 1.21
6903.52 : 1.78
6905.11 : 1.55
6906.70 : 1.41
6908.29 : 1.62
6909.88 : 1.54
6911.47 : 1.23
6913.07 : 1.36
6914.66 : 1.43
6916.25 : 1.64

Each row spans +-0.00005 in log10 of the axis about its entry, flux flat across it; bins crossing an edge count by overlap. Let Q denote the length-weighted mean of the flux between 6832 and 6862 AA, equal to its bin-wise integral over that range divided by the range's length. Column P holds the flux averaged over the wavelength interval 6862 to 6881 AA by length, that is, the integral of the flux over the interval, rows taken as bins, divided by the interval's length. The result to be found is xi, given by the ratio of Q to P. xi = 1.00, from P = 1.44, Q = 1.44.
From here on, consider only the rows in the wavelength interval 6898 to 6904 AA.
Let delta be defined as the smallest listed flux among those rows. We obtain 1.21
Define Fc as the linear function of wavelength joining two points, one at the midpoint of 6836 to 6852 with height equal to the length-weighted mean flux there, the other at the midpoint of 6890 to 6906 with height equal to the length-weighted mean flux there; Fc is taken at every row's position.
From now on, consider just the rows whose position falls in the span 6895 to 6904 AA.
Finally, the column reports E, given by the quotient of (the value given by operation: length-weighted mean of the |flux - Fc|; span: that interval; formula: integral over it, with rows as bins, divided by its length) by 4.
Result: 0.040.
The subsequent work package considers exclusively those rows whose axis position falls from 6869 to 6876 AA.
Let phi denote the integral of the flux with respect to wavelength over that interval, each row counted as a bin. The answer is 10.2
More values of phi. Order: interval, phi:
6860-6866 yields 8.3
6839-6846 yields 10.8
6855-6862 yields 9.5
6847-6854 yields 10.2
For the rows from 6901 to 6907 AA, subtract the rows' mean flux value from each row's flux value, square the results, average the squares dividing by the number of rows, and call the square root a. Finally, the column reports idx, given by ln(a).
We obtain -1.6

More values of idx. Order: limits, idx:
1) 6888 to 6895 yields -2.3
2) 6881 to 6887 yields -3.1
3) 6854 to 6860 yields -2.5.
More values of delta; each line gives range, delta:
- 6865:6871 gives 1.32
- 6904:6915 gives 1.23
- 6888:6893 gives 1.39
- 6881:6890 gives 1.4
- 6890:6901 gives 1.28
